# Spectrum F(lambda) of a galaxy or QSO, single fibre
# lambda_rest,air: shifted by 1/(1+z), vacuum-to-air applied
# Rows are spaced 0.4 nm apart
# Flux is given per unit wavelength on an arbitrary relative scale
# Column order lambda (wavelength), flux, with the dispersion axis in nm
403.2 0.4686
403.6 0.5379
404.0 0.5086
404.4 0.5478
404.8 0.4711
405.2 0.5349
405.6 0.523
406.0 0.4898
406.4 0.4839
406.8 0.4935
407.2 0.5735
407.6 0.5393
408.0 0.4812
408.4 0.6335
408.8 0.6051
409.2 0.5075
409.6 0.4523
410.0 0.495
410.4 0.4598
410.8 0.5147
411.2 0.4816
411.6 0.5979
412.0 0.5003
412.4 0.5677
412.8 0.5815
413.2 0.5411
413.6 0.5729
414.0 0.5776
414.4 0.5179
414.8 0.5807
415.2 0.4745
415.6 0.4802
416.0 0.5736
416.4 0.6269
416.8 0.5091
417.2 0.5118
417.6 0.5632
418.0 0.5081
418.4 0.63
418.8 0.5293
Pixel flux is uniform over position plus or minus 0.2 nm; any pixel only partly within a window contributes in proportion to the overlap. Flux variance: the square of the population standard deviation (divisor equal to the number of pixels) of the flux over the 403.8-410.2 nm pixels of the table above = 0.0023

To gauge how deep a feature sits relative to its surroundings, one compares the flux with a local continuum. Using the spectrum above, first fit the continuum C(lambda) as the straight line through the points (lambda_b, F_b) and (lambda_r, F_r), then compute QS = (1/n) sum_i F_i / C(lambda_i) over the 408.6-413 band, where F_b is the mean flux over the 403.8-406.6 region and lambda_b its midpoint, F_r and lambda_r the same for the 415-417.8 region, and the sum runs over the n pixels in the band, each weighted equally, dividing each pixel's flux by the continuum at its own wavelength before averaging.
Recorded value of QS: 1.00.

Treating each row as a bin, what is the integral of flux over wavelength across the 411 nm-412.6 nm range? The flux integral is 0.86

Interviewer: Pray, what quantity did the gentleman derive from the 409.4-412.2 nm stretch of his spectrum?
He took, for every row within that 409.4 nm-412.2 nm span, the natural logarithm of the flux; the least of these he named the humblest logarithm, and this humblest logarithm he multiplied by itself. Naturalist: 0.63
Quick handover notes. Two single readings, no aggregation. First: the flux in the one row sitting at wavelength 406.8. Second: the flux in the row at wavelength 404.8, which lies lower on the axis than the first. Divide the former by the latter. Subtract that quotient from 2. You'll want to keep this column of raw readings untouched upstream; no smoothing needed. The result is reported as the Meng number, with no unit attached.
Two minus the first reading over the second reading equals 0.95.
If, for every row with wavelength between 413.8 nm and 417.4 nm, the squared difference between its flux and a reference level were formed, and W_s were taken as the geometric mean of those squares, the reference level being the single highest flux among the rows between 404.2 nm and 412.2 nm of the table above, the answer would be 0.005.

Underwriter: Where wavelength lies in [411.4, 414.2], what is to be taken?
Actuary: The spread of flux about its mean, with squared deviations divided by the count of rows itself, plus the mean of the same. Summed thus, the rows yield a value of 0.593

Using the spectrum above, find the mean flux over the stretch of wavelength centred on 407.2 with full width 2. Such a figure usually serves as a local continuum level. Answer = 0.514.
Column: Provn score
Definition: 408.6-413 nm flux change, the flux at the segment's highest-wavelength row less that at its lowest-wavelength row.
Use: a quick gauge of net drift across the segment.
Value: -0.024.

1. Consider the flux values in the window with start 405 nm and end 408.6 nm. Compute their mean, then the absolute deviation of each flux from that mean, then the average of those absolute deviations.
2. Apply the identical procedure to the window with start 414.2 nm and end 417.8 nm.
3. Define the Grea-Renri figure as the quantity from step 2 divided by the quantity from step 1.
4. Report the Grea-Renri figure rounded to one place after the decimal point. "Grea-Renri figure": 1.1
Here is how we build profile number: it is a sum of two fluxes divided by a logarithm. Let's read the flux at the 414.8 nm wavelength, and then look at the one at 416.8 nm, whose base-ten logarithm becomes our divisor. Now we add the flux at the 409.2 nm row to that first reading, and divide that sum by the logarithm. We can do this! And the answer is -3.7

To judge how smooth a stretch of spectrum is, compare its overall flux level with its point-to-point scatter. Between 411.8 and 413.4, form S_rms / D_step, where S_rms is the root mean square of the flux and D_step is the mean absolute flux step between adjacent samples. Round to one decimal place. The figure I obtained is 13.5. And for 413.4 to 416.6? 10.0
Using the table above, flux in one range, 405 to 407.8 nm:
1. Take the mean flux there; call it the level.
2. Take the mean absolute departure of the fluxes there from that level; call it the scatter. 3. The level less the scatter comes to 0.49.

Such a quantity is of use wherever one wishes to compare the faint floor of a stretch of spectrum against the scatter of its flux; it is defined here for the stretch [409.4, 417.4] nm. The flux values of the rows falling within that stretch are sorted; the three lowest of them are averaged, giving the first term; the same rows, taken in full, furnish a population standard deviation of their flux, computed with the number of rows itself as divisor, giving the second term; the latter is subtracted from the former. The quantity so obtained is 0.413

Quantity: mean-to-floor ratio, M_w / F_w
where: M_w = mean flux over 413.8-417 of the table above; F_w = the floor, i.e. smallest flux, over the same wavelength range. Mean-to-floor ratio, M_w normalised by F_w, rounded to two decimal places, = 1.14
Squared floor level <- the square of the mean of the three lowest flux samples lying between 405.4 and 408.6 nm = 0.235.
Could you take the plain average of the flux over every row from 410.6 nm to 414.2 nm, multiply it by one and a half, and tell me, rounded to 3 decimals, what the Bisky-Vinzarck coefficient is 0.823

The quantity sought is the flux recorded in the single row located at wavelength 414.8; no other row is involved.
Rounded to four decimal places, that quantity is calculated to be 0.5807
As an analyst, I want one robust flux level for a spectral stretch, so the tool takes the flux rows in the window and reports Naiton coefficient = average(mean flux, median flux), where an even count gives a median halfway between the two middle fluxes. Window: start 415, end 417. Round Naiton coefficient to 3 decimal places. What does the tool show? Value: 0.521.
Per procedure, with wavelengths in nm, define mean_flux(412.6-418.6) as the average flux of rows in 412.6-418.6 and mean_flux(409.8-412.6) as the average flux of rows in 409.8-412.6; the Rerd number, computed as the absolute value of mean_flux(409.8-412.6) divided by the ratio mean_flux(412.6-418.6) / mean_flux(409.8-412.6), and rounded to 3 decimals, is 0.485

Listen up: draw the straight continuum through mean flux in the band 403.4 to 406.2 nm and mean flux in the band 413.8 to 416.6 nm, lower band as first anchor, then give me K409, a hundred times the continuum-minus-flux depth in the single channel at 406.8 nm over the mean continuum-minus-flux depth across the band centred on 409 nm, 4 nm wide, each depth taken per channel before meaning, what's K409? 1119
